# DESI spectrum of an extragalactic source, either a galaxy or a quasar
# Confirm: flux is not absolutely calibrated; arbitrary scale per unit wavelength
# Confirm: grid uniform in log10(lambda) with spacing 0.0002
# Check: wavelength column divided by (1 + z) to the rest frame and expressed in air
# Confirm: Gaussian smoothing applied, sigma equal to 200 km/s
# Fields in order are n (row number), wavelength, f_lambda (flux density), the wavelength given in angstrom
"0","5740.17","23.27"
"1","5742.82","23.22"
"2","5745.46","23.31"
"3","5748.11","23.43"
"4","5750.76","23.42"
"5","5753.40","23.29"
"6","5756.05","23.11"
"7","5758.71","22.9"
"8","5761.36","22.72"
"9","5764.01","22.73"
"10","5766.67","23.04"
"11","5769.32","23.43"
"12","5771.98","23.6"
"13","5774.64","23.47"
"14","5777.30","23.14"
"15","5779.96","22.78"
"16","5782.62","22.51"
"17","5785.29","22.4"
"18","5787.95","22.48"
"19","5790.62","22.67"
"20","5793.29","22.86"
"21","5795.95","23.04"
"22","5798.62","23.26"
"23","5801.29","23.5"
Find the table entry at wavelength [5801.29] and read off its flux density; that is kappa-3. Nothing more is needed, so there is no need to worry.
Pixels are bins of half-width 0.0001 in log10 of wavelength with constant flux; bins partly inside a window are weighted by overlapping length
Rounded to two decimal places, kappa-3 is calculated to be 23.50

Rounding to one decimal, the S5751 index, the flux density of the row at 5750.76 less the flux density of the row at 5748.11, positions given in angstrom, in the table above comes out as 0.0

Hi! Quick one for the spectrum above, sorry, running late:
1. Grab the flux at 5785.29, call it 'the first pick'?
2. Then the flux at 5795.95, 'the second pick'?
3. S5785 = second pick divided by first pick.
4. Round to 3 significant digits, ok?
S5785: 1.03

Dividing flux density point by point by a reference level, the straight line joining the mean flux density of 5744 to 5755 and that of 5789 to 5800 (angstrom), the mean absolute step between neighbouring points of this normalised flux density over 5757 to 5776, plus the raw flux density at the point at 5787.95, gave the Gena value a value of 22.5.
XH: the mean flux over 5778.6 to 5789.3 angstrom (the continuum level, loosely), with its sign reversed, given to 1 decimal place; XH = -22.5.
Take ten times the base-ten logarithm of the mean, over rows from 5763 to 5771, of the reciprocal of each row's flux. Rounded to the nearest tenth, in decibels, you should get -13.6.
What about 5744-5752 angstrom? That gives -13.7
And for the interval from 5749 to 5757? -13.7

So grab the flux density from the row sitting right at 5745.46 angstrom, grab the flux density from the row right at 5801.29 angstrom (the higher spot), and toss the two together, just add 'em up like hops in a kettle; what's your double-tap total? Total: 46.8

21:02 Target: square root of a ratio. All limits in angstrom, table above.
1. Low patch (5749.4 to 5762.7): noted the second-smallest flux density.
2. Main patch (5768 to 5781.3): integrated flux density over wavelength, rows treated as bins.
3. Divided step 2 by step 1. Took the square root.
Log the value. 3.68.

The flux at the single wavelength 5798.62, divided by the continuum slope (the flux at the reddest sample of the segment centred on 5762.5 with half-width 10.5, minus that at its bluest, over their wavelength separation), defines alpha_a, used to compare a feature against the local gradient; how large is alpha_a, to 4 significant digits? 1394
